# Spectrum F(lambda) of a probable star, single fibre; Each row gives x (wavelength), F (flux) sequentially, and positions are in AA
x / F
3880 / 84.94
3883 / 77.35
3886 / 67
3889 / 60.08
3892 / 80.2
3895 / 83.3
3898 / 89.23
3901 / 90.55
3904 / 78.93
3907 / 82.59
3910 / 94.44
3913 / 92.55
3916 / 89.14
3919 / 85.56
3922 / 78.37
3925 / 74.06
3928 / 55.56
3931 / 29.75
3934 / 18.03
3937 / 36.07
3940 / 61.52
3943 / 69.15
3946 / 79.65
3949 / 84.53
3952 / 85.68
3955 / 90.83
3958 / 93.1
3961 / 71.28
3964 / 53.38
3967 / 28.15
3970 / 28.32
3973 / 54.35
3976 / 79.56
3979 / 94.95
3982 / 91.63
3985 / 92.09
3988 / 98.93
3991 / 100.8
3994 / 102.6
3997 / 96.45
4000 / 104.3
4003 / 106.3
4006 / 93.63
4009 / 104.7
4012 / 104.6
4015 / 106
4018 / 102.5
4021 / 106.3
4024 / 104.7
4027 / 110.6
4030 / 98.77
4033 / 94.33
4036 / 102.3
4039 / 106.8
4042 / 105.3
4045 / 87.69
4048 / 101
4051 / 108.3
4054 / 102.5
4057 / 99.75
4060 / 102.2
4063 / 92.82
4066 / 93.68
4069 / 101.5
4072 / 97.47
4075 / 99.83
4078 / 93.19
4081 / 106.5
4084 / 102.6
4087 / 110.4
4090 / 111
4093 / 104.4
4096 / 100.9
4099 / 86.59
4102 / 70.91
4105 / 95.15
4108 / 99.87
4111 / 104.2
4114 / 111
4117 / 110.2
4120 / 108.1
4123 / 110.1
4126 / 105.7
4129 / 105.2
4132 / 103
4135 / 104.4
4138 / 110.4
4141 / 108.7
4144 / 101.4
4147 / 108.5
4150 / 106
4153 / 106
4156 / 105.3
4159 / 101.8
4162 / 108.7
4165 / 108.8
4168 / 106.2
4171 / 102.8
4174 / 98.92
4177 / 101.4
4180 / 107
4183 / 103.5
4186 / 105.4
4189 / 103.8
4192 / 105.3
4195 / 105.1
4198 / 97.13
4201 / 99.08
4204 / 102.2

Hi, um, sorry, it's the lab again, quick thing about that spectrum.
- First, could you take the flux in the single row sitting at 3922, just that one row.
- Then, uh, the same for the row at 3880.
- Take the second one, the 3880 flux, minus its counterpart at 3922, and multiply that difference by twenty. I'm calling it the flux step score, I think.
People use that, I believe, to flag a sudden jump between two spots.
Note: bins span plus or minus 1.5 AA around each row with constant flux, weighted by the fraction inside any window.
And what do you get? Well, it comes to 131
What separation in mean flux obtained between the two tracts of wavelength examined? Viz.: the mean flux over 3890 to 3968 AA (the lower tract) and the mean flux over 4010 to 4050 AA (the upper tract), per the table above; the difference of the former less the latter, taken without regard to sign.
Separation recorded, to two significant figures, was 30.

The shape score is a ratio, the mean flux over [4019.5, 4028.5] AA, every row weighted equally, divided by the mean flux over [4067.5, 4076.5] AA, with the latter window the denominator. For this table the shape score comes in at 1.08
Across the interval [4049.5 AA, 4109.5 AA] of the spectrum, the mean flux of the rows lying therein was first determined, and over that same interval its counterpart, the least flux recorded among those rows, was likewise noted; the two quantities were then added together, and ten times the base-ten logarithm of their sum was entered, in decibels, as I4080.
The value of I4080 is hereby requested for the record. 22.3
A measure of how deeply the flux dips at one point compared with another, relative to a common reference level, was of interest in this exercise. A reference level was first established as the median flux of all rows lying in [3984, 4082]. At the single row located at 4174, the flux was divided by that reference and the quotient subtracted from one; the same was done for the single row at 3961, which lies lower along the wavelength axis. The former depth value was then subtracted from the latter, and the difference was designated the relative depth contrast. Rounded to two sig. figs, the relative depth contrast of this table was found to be 0.27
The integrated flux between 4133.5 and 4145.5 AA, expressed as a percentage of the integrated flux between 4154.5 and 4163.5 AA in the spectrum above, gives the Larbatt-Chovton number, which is 135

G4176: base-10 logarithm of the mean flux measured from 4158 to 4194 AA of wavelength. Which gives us 2.019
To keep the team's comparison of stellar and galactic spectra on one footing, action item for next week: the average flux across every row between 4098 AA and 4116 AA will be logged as 95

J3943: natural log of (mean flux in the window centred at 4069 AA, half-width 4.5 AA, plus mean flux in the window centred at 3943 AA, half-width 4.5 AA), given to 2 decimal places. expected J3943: 5.12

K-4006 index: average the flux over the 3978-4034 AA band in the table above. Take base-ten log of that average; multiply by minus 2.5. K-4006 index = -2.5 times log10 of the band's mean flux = -5.01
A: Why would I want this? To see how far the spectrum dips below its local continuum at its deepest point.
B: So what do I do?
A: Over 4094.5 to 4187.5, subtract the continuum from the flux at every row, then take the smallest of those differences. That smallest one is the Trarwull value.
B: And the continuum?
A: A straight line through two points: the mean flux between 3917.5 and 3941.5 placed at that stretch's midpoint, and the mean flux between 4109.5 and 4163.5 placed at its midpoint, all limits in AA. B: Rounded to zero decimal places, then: -27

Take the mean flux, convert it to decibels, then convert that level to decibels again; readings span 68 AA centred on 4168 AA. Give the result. 13.1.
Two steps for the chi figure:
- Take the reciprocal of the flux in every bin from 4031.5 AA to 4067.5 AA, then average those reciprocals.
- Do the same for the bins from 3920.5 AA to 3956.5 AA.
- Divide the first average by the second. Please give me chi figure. 0.51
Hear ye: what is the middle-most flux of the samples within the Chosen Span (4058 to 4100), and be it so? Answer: 101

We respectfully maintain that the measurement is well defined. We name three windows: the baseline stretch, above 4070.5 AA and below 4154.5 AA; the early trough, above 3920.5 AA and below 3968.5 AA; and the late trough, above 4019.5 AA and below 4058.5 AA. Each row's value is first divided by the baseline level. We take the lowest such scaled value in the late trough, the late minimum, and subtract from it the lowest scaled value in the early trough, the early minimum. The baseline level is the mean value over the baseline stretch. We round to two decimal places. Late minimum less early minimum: 0.68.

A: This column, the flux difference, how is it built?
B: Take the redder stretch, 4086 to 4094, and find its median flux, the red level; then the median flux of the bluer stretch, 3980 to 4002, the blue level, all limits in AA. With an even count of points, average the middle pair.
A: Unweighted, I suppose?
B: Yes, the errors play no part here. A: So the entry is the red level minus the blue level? 11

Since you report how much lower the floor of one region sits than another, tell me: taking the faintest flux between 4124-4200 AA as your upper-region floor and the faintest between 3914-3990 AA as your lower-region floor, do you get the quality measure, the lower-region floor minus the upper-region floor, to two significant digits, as -79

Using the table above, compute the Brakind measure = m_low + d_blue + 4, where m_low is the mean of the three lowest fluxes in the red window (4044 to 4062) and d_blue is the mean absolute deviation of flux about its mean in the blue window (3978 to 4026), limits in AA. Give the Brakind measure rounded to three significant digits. 105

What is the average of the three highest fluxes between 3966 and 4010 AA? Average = 105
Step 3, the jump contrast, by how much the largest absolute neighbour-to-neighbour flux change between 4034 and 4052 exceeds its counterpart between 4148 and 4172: 11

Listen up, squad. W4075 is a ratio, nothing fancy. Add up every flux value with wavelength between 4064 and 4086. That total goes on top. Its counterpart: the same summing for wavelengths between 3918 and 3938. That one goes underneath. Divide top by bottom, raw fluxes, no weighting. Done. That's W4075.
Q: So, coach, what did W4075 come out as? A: 1.84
